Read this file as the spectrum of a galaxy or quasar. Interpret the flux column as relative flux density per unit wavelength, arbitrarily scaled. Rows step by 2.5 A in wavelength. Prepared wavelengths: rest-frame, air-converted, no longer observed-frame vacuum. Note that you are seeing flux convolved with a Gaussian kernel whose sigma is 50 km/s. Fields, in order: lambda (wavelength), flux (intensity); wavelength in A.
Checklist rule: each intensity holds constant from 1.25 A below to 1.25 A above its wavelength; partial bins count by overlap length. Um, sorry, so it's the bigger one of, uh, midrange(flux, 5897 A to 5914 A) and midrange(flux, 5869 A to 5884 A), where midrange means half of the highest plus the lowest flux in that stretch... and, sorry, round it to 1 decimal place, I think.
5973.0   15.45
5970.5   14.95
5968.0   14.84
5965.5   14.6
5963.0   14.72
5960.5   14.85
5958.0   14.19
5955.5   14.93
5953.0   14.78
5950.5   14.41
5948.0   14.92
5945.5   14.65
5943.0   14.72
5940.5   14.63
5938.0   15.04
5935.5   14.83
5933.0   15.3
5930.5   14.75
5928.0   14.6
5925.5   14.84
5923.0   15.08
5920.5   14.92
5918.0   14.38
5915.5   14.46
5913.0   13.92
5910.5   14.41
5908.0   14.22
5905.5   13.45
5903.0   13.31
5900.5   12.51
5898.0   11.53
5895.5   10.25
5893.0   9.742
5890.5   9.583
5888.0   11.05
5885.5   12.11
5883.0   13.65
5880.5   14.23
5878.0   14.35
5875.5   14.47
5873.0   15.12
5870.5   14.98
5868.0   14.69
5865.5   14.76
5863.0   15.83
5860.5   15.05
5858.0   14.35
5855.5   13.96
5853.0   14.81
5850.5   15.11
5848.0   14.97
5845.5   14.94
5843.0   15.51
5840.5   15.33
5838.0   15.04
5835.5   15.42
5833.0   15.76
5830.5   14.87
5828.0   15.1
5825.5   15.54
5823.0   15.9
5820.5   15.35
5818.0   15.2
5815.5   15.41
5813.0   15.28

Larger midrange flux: 14.4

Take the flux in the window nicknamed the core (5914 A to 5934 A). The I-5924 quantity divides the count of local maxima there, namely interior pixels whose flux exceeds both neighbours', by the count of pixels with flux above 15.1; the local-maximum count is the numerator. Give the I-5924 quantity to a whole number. 1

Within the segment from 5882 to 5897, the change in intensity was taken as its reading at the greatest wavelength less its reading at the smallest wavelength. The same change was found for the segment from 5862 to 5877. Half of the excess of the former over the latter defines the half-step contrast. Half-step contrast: -1.02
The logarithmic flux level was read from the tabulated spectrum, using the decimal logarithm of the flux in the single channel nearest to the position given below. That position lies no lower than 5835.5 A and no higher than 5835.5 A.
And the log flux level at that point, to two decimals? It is 1.19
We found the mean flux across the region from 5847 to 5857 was 14.7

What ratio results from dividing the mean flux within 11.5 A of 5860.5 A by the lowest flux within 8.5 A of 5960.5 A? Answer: 1.05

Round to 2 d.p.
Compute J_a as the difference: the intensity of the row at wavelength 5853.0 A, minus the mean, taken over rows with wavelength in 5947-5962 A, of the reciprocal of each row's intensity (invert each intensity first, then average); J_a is 14.74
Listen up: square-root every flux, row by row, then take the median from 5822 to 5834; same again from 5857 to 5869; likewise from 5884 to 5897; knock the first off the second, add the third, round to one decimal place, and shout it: 3.1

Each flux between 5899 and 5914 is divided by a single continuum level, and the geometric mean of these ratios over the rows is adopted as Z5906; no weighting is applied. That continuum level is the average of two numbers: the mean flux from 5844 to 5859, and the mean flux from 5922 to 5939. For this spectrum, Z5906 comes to 0.92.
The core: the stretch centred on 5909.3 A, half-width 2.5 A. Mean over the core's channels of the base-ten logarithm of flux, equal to 1.16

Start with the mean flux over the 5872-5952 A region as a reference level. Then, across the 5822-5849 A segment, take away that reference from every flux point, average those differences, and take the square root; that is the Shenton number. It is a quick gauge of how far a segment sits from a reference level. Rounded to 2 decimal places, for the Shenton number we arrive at 1.25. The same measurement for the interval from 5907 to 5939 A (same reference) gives 0.97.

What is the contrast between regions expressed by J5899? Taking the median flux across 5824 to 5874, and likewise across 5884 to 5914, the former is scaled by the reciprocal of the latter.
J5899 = 1.22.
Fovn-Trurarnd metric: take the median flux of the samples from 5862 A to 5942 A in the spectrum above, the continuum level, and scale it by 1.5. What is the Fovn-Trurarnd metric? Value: 21.7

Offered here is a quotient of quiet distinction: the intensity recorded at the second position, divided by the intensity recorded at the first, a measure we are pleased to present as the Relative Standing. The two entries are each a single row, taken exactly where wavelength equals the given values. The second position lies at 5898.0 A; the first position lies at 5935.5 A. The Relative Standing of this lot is 0.78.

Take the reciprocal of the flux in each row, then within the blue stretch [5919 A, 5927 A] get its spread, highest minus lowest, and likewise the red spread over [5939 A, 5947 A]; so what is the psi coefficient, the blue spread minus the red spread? 0.0007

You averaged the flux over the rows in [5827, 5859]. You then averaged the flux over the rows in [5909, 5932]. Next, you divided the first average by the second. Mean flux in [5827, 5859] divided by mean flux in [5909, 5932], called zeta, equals 1.03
